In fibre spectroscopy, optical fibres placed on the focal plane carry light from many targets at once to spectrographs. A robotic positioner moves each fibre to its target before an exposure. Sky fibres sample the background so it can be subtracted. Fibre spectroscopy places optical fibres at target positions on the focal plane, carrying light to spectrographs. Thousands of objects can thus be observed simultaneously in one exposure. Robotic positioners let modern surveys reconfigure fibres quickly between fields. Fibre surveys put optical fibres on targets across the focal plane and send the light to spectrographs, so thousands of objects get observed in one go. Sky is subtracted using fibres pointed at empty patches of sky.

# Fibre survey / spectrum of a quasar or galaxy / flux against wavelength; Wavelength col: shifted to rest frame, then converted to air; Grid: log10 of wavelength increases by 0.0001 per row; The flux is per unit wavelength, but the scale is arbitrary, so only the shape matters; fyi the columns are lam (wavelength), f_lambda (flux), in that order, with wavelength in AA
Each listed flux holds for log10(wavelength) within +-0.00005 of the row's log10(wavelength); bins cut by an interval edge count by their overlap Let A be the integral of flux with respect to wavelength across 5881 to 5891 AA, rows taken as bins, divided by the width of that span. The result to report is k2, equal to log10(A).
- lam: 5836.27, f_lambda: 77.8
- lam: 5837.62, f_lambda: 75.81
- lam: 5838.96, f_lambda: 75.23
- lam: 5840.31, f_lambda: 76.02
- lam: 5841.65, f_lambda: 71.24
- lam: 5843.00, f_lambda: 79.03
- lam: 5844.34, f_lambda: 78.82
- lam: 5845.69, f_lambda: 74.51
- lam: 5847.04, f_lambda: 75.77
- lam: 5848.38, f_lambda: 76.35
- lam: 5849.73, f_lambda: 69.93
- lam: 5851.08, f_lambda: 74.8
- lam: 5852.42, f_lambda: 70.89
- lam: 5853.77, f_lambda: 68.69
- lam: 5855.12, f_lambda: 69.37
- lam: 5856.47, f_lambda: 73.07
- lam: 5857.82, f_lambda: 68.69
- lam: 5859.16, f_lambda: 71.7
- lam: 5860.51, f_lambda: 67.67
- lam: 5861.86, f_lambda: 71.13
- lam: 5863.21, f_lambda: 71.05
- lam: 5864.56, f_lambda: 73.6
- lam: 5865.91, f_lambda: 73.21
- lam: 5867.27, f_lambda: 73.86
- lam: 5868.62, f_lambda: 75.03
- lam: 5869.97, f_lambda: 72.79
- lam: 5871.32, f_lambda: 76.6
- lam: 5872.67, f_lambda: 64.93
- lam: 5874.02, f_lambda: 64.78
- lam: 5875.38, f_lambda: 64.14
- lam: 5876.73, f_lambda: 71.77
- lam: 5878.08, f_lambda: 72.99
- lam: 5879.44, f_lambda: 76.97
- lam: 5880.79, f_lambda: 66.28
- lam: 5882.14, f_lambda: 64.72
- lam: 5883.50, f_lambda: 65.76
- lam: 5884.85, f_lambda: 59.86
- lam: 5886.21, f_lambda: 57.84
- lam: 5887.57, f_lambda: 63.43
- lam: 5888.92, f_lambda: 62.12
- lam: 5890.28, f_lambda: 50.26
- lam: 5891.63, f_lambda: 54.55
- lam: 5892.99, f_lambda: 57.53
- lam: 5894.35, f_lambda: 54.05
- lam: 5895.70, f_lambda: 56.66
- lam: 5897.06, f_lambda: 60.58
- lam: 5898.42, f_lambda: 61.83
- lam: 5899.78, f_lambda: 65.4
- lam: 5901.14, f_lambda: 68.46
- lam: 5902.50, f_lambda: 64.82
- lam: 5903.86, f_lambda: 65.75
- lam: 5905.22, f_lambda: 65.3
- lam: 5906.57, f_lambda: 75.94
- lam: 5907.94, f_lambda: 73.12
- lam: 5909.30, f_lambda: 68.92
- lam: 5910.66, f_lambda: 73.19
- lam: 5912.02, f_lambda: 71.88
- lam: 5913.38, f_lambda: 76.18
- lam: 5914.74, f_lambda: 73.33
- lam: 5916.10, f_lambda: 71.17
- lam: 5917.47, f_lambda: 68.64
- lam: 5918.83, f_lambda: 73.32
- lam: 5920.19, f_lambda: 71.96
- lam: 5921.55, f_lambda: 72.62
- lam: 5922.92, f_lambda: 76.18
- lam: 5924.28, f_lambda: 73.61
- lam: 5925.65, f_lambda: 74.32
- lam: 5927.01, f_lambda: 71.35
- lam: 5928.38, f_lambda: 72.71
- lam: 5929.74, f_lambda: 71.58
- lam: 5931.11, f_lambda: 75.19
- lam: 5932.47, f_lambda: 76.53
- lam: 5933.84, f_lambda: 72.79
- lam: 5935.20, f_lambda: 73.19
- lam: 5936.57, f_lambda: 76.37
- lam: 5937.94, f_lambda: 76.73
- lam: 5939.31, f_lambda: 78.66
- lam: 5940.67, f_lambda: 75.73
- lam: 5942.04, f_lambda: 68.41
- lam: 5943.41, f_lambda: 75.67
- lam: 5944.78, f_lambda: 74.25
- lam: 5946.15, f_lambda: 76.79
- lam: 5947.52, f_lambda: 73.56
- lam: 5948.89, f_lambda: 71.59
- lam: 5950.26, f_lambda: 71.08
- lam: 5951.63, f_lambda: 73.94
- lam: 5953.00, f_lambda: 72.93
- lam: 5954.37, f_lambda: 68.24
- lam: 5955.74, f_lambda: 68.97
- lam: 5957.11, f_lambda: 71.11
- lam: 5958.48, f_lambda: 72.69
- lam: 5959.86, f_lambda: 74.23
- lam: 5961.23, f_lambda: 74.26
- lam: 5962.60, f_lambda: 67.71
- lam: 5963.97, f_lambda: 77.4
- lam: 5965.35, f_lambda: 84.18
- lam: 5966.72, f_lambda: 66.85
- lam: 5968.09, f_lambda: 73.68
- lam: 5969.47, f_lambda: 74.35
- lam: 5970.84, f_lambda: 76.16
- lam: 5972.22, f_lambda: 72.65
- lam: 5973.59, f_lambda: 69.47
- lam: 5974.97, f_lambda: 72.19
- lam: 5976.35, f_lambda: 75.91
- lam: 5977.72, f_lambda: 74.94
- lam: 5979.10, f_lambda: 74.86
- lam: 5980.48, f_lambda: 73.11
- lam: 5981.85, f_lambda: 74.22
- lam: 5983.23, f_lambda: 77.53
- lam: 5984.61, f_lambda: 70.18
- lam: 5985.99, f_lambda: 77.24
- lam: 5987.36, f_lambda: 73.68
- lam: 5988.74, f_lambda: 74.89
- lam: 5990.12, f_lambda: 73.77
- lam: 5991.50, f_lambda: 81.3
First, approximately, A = 61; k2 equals 1.78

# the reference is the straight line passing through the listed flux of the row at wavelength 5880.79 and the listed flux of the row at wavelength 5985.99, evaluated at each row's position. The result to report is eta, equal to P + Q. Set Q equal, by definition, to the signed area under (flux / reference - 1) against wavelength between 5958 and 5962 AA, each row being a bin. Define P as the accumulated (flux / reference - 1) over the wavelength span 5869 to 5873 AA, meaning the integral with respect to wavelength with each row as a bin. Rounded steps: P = 0.4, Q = -0.05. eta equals 0.38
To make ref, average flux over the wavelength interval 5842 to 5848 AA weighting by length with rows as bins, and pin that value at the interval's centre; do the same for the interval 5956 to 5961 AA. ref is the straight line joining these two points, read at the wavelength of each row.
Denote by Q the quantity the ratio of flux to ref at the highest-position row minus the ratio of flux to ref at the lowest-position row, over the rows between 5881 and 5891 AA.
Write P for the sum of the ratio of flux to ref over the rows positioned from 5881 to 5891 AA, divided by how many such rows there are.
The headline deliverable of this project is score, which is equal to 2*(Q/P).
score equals -0.47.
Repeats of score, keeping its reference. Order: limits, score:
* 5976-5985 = -0.15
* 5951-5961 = 0.02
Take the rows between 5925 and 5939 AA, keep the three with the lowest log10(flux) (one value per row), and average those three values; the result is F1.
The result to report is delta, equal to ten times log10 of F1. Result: 2.69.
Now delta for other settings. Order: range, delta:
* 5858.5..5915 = 2.36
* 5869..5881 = 2.58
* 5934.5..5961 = 2.64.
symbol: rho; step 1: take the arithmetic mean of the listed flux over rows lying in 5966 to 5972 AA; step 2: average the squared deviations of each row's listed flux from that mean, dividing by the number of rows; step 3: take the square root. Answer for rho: 3.5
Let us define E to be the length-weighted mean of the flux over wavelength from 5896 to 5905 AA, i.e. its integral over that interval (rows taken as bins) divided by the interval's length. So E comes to 64.1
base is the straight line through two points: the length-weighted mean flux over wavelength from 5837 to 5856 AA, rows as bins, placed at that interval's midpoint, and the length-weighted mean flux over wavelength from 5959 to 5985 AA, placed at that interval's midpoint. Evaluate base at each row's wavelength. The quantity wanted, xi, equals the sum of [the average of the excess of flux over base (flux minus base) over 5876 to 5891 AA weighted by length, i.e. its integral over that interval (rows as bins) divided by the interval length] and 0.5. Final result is -8.8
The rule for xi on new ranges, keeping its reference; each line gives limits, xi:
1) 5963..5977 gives 0.7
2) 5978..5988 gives 1.0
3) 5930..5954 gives 0.8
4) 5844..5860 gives -1.0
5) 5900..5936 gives -1.5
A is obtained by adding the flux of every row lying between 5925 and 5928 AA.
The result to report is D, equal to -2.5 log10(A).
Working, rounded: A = 145.7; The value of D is -5.41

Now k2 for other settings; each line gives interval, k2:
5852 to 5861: 1.85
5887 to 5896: 1.76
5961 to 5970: 1.87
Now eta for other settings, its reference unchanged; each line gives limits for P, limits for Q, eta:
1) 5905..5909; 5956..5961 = 0.04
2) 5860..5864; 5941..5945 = 0.37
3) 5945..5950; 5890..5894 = -0.73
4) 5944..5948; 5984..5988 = -0.08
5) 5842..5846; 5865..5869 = 1.51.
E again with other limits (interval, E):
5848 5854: 72.2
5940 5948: 74.0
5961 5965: 73.9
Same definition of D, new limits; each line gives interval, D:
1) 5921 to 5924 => -5.43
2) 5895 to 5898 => -5.17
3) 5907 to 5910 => -5.38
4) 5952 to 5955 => -5.37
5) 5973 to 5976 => -5.38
